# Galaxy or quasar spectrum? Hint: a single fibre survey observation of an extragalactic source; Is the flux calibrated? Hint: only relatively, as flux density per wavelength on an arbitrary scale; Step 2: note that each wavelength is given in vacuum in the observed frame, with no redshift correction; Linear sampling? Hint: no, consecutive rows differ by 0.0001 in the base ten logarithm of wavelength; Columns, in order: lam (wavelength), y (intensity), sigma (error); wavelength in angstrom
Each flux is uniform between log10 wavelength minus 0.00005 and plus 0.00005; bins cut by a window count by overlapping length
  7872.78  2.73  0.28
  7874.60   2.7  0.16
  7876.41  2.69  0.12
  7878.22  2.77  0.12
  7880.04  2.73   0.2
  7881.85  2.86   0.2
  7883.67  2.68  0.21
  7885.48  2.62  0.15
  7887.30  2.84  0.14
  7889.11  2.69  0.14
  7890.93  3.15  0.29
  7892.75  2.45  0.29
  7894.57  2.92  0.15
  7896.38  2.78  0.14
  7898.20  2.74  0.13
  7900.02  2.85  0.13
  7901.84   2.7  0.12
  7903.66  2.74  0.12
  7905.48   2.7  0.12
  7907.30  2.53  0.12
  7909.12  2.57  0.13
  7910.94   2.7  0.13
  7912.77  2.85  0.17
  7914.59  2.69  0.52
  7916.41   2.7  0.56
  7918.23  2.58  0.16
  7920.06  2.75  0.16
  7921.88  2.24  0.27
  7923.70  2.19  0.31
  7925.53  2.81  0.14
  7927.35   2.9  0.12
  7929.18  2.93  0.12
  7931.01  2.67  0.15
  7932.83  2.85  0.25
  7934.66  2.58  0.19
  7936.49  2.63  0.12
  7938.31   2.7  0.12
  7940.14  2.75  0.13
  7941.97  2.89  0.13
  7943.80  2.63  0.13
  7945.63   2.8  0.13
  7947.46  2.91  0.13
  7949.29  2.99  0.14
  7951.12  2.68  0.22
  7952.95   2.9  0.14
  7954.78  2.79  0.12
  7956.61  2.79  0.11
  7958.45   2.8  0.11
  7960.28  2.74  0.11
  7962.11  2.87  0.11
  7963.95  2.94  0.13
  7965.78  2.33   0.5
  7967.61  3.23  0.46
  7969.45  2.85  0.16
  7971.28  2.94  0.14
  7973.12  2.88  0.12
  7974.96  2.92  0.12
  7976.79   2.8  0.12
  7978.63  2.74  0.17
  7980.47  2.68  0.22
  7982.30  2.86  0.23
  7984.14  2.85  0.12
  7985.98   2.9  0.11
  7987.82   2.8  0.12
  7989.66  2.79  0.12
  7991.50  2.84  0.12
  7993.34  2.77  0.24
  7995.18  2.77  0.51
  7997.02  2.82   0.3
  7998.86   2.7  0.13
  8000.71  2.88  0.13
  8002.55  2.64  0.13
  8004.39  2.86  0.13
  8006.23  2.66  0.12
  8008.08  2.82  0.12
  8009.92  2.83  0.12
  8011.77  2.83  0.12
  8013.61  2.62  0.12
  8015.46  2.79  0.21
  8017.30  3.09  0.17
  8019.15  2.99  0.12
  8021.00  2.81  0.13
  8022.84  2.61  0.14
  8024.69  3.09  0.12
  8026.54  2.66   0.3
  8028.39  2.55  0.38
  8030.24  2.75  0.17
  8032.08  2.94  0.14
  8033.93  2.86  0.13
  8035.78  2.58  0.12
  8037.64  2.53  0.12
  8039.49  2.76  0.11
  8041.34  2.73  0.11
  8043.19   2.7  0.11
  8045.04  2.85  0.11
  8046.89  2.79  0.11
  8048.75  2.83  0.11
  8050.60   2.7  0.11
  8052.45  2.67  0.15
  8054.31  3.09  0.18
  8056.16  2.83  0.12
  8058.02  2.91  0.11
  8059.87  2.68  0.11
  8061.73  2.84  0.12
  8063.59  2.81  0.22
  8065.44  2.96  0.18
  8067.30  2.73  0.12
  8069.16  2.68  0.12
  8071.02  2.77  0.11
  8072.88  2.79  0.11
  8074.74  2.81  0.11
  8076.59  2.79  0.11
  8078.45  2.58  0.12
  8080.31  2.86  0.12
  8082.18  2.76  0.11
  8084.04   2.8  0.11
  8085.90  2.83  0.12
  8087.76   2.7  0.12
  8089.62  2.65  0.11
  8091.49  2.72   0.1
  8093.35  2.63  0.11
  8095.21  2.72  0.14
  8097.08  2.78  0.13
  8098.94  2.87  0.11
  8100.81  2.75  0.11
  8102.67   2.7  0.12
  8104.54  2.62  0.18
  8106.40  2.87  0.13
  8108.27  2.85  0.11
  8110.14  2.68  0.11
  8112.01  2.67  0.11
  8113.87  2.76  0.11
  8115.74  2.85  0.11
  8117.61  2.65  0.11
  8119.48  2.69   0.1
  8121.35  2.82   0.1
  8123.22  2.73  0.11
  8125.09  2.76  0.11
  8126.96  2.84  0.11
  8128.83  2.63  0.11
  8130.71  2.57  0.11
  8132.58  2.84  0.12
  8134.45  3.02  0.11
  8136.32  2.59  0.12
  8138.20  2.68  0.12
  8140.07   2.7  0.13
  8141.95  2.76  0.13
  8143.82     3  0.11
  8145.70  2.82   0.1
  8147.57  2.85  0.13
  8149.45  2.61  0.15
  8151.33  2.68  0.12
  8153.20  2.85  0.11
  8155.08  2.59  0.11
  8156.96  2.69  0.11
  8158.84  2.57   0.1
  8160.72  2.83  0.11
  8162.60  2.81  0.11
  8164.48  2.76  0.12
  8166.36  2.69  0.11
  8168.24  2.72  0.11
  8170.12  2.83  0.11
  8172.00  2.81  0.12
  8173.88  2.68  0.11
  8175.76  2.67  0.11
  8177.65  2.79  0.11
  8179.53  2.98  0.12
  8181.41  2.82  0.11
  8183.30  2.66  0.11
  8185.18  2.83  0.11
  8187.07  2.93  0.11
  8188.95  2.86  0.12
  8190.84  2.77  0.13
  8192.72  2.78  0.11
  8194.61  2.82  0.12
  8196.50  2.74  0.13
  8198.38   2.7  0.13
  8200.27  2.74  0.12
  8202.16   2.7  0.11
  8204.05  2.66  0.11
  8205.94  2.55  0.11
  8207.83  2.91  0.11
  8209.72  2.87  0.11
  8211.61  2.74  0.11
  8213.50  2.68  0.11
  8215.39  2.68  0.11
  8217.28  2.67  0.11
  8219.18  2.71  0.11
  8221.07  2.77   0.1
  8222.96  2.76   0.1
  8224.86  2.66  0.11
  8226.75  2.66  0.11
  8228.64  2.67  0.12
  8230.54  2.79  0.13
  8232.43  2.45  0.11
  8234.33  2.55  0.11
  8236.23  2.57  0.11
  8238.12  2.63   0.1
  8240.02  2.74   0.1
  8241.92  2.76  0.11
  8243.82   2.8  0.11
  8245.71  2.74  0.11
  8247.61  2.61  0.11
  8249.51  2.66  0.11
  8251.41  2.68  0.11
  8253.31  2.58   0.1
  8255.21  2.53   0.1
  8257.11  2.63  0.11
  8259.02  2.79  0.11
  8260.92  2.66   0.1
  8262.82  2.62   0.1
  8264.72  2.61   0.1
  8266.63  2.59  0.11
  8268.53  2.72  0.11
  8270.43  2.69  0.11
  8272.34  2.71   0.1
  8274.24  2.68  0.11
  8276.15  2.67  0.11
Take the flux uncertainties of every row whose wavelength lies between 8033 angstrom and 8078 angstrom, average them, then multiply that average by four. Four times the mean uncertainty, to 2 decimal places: 0.50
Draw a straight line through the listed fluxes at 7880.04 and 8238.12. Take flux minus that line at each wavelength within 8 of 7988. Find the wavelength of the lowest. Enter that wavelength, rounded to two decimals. 7980.47 angstrom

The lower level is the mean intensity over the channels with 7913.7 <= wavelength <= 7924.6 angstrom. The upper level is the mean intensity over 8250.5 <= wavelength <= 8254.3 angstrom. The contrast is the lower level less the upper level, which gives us -0.10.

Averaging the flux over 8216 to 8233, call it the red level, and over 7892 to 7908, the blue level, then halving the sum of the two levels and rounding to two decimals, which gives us 2.70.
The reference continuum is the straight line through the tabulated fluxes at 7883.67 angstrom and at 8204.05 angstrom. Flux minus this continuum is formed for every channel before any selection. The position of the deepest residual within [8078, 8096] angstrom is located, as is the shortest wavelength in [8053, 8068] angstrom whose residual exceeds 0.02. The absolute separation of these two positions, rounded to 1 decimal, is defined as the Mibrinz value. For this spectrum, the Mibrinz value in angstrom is 24.1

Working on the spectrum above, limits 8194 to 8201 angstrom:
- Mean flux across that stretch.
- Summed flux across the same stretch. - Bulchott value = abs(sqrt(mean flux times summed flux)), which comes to 5.50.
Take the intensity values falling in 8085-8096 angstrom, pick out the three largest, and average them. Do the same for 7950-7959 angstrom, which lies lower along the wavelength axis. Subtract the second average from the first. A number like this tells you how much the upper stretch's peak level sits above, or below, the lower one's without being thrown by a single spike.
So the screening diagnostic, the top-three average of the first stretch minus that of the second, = -0.07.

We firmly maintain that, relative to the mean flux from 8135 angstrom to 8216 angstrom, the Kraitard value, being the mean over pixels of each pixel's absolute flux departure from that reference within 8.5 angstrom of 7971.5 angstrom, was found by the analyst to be 0.19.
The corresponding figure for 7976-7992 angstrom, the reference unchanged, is 0.07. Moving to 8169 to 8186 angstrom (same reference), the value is 0.09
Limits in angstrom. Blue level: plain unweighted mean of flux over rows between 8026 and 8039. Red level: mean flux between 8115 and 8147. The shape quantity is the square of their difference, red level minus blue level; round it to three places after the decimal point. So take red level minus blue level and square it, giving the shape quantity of 0.004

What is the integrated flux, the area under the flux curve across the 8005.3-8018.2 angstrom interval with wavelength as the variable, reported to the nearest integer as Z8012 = 36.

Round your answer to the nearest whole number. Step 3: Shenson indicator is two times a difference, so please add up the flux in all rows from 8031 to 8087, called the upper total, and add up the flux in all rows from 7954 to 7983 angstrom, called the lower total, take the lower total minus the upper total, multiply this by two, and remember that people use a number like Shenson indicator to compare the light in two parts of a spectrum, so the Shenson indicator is -77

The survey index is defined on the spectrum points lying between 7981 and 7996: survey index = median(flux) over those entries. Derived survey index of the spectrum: 2.82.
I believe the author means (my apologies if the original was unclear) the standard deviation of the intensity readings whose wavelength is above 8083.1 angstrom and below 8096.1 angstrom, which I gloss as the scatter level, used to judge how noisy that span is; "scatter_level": 0.07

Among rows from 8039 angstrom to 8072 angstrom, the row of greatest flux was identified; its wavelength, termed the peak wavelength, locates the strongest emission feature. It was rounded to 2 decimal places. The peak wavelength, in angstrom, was 8054.31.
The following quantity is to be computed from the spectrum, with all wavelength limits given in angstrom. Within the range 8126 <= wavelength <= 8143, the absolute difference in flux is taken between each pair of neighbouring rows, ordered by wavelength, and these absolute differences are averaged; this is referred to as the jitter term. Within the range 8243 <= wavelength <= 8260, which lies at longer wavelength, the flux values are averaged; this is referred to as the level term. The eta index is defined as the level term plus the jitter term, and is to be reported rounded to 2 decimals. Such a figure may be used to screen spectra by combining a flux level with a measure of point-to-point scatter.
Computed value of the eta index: 2.83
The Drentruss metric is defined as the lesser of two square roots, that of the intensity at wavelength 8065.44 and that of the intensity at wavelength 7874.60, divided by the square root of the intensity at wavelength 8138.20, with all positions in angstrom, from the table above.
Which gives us 1.00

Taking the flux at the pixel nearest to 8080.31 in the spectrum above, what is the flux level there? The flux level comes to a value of 2.86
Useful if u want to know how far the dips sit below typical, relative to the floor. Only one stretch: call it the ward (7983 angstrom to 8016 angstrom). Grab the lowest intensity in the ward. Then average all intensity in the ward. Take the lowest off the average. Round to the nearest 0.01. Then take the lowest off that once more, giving -2.45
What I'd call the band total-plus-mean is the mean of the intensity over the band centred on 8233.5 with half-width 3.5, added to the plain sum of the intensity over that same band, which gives 12.9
